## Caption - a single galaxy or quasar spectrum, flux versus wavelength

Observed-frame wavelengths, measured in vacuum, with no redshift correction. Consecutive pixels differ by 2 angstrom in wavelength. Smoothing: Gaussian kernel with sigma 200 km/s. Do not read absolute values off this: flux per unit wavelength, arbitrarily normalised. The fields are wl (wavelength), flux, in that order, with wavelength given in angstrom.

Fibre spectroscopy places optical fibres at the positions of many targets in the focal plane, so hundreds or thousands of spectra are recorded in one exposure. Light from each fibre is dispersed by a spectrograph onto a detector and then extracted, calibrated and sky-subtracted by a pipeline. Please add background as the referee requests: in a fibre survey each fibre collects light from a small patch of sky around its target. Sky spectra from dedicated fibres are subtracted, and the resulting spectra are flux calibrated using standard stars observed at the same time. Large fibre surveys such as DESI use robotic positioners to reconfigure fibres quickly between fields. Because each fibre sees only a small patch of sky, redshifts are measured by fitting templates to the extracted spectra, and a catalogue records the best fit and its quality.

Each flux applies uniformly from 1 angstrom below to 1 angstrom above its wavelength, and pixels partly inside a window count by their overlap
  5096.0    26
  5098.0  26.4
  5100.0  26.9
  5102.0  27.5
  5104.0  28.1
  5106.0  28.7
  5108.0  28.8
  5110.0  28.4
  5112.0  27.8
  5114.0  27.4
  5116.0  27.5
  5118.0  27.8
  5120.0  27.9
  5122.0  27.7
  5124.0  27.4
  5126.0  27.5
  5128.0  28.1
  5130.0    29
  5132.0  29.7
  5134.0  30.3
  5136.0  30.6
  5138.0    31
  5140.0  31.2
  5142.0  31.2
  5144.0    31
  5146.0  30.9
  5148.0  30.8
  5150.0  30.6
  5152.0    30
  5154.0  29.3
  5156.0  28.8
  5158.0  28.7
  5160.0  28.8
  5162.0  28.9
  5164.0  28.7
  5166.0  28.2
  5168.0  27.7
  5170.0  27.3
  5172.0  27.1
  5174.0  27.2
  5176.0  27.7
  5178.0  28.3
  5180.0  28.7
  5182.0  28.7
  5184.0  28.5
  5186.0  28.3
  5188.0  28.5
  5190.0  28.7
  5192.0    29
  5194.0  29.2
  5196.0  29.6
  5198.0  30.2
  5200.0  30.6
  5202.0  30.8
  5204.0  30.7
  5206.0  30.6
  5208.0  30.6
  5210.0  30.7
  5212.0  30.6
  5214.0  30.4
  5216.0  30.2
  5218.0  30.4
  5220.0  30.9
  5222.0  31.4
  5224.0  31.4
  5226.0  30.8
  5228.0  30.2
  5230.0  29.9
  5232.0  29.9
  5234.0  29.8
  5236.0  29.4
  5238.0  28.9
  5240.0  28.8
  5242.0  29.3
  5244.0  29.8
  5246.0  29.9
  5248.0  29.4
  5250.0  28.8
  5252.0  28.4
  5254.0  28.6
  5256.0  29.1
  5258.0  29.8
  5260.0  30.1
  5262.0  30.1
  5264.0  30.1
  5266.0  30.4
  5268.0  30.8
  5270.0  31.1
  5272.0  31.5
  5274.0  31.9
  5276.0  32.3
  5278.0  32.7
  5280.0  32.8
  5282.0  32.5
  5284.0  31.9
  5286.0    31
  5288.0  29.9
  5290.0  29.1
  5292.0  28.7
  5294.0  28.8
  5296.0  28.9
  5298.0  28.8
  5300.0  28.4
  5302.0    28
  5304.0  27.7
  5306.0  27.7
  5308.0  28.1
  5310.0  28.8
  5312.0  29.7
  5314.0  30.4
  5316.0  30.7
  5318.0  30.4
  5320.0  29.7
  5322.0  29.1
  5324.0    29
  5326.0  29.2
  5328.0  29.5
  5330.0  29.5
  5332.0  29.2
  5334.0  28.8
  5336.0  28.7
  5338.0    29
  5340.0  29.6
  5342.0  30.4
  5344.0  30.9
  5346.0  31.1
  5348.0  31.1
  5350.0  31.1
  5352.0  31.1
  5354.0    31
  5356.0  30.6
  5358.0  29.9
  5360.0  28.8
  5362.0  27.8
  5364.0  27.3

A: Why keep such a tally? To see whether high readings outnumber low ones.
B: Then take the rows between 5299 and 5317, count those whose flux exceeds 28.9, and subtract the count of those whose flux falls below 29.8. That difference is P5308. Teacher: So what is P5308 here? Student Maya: -4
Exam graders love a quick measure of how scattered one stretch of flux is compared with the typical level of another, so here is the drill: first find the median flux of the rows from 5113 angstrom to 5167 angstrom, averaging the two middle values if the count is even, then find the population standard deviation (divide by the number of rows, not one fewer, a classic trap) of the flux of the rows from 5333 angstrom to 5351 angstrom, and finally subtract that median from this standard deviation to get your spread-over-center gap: -27.9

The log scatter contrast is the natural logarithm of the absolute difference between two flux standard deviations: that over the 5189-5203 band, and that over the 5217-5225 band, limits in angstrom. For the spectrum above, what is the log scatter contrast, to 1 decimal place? -1.1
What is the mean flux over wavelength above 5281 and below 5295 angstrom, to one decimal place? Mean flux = 30.3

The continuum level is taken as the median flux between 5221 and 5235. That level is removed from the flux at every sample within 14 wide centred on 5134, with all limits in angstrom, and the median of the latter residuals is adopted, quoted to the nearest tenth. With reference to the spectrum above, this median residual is 0.1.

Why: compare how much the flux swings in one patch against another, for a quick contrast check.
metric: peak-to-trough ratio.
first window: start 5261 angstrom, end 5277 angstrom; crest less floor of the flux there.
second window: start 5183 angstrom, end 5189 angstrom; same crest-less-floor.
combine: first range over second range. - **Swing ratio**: 11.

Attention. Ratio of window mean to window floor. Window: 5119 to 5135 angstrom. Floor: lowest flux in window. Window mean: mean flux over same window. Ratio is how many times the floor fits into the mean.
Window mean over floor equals 1.04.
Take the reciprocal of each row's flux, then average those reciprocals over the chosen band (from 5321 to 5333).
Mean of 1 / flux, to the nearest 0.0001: 0.0342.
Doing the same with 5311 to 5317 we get 0.0330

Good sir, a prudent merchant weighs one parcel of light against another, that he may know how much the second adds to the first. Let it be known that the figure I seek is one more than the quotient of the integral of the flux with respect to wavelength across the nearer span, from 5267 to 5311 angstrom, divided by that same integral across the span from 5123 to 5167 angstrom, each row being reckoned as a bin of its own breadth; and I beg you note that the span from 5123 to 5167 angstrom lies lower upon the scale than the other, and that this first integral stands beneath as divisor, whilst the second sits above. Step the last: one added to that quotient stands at 2.016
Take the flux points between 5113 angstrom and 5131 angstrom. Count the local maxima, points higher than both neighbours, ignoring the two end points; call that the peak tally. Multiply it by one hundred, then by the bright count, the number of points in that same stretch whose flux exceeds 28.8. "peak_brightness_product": 100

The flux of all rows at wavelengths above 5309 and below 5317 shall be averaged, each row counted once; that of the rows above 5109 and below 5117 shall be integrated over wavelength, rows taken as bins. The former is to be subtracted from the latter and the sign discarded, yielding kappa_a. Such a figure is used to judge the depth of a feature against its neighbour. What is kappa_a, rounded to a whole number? 192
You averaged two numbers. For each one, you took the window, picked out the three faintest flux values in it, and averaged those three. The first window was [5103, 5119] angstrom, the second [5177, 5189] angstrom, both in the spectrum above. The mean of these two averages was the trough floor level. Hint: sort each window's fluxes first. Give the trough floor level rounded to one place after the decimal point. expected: 28.0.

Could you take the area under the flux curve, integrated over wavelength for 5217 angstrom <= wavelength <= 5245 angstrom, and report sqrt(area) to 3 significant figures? 29.0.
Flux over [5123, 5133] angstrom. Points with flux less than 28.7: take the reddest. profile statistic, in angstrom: 5128.0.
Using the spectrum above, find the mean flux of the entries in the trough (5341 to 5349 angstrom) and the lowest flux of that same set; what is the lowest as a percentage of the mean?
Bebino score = 98.5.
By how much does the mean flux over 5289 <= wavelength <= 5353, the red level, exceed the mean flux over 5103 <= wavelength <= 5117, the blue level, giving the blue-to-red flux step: 1.31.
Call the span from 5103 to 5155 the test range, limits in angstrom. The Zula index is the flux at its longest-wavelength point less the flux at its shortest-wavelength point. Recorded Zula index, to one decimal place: 1.2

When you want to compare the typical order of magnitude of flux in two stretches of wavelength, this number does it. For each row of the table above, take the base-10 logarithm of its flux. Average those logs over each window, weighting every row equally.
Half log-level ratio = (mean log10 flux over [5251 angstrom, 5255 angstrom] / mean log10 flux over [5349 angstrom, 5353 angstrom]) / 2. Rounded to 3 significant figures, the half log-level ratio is 0.487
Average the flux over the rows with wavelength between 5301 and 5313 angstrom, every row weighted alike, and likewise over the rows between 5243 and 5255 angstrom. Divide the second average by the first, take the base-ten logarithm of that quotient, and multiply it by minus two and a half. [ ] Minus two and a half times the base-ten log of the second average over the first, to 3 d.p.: -0.031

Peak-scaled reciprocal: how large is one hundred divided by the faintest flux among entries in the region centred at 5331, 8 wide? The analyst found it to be 3.47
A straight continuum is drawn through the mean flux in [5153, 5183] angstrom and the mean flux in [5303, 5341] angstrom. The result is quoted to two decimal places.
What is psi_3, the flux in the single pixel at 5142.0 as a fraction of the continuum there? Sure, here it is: 1.11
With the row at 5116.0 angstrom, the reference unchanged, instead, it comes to 0.98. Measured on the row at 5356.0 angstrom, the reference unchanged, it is 1.04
